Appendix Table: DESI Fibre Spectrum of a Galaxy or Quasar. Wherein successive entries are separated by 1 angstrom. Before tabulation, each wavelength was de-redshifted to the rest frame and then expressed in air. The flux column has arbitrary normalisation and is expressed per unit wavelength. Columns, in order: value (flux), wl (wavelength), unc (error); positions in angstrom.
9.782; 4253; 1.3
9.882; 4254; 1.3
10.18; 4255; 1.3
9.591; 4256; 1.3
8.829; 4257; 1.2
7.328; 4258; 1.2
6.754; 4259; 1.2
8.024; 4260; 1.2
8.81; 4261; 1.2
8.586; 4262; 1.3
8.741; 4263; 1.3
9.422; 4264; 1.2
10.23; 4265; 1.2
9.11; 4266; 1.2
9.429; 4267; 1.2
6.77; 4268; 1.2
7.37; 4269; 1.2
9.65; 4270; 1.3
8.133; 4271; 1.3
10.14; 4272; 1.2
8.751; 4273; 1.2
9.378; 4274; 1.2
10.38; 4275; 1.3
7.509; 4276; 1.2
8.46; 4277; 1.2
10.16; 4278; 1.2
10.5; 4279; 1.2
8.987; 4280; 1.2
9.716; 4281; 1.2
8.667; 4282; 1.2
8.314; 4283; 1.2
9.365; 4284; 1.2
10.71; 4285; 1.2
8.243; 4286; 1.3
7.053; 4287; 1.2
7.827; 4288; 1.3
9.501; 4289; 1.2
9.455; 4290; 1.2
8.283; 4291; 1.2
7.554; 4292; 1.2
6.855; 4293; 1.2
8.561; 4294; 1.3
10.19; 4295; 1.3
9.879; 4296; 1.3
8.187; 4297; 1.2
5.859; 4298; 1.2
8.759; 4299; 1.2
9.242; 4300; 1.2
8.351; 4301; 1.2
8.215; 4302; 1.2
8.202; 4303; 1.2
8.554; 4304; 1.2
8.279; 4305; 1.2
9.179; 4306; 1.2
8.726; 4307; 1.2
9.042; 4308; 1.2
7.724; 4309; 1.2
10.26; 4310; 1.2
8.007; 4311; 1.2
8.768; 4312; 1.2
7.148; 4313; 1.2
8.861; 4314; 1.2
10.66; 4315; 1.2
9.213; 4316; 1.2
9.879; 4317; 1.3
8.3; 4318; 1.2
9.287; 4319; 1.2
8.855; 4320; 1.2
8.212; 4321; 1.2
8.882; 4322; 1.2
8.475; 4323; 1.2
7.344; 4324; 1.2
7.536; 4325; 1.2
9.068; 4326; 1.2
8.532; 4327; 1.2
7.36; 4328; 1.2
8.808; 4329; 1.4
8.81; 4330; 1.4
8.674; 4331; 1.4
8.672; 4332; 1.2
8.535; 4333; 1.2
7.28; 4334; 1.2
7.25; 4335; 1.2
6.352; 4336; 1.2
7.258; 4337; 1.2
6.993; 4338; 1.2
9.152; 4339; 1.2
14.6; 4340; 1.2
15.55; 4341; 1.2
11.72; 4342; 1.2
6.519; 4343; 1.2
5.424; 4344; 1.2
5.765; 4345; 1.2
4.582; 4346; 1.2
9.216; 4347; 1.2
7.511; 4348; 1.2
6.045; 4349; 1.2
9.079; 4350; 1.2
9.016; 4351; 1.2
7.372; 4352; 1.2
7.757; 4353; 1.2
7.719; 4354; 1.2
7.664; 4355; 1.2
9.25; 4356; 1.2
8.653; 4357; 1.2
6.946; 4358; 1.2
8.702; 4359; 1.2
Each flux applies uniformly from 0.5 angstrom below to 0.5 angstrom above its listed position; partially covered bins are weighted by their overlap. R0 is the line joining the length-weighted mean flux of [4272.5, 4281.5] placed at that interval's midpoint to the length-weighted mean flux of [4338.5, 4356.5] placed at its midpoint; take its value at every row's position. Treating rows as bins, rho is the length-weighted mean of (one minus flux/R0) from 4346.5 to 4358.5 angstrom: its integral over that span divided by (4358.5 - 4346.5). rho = 0.06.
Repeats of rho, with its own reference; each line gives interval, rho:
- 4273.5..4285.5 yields -0.01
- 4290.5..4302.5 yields 0.09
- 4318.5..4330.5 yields 0.04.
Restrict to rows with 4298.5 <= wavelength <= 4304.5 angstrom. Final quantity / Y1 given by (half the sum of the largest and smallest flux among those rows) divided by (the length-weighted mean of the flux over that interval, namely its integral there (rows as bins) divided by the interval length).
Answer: 1.02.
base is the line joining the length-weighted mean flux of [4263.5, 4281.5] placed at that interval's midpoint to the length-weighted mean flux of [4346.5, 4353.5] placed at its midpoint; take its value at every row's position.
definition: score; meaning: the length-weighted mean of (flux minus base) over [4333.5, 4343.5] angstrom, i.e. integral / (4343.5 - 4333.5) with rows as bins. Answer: 1.1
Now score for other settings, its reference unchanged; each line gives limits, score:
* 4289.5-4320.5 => 0.0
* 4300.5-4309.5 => -0.2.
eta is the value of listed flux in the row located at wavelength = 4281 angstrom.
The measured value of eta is 9.716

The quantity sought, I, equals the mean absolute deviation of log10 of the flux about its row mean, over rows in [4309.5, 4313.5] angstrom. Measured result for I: 0.049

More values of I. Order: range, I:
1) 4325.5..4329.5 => 0.029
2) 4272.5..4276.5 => 0.043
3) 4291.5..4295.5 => 0.057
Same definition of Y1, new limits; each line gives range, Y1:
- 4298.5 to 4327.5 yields 1.03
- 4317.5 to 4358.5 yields 1.21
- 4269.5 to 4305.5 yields 0.94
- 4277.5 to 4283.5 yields 1.00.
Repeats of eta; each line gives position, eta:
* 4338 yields 6.993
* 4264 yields 9.422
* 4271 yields 8.133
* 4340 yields 14.6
